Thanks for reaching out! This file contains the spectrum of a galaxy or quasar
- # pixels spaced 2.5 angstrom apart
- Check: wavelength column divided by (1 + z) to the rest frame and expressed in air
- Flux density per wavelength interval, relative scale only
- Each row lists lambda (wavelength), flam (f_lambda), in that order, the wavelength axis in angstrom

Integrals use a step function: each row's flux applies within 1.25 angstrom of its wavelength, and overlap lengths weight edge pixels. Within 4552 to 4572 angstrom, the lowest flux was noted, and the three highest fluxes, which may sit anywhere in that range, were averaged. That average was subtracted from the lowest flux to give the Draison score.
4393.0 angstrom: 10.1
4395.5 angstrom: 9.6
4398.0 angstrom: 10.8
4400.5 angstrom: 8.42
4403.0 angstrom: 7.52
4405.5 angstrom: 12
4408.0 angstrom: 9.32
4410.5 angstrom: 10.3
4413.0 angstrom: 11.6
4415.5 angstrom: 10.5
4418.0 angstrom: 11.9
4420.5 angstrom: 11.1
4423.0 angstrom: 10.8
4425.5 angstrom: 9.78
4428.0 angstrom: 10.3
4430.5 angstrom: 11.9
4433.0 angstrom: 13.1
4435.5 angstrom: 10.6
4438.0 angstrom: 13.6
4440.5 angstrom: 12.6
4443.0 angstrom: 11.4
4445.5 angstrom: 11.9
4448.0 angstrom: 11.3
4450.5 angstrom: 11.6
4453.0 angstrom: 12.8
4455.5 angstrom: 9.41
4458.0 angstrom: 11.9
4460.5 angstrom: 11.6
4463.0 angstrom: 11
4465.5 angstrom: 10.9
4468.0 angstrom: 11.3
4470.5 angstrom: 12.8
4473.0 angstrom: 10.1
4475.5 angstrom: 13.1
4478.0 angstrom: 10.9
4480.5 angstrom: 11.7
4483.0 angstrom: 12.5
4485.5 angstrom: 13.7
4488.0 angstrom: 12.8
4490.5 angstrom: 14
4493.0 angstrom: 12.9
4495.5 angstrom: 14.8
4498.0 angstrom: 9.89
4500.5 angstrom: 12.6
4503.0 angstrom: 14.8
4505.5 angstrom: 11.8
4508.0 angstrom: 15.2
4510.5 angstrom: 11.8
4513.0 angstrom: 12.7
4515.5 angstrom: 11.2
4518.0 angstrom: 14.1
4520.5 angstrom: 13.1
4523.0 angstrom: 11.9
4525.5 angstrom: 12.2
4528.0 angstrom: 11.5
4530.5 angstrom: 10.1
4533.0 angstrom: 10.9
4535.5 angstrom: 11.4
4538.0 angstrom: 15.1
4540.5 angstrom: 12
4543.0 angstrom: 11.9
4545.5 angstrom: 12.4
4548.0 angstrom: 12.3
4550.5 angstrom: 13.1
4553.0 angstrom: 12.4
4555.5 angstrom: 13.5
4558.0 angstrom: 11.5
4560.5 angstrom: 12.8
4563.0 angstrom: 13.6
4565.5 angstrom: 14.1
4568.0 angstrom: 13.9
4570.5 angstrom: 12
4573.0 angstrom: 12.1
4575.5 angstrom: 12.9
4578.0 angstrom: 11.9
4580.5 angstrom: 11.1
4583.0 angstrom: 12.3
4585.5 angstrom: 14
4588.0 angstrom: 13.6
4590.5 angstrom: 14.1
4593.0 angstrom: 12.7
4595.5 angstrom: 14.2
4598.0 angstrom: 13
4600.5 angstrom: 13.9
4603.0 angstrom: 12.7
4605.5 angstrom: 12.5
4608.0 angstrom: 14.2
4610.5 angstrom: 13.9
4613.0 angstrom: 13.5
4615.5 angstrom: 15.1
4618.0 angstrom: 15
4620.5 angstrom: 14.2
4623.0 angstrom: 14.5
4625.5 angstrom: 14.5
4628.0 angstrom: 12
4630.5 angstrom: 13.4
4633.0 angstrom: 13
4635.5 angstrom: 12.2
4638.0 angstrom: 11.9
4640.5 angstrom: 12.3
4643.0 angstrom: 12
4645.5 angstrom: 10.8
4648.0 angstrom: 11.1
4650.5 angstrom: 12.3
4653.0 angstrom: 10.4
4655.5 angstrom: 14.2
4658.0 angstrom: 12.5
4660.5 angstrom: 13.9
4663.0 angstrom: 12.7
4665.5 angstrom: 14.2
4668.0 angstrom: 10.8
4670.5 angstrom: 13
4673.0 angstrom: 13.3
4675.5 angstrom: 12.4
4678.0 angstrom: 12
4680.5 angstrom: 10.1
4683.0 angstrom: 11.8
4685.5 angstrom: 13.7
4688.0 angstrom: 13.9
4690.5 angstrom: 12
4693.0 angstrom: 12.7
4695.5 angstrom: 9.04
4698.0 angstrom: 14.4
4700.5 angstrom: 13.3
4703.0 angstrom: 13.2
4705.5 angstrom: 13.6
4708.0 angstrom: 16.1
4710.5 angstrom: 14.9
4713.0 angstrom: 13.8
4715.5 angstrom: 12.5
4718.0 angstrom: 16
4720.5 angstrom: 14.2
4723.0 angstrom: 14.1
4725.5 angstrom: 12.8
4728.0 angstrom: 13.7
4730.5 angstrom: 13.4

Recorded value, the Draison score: -2.4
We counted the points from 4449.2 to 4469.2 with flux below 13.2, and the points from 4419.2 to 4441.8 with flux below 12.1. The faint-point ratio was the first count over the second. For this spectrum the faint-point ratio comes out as 1.33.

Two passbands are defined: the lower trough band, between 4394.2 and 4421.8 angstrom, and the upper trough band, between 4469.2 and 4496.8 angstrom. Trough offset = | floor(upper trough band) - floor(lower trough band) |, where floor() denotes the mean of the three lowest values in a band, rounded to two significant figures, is 2.5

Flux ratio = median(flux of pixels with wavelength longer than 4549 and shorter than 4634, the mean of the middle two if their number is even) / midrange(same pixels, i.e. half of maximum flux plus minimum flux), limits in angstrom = 1.03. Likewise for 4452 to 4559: 0.99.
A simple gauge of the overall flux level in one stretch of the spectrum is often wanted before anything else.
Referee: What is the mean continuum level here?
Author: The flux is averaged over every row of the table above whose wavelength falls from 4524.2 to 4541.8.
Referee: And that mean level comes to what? 11.9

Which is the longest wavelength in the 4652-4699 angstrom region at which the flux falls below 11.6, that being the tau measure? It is 4695.5 angstrom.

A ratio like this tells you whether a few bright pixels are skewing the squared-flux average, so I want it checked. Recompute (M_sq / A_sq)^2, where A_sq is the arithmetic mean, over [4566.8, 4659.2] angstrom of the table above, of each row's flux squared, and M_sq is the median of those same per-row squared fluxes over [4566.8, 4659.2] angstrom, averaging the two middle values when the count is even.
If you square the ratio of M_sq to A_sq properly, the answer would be 0.96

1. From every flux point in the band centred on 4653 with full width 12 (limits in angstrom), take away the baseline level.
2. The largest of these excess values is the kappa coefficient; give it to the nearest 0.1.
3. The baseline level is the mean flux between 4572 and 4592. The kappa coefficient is 1.4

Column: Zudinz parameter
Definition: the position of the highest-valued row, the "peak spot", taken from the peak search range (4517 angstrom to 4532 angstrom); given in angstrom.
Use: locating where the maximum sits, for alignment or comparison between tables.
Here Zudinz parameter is 4518.0 angstrom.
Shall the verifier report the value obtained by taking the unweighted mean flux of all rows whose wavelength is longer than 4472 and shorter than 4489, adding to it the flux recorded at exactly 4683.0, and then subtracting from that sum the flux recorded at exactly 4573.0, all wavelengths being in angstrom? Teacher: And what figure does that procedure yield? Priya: 11.8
